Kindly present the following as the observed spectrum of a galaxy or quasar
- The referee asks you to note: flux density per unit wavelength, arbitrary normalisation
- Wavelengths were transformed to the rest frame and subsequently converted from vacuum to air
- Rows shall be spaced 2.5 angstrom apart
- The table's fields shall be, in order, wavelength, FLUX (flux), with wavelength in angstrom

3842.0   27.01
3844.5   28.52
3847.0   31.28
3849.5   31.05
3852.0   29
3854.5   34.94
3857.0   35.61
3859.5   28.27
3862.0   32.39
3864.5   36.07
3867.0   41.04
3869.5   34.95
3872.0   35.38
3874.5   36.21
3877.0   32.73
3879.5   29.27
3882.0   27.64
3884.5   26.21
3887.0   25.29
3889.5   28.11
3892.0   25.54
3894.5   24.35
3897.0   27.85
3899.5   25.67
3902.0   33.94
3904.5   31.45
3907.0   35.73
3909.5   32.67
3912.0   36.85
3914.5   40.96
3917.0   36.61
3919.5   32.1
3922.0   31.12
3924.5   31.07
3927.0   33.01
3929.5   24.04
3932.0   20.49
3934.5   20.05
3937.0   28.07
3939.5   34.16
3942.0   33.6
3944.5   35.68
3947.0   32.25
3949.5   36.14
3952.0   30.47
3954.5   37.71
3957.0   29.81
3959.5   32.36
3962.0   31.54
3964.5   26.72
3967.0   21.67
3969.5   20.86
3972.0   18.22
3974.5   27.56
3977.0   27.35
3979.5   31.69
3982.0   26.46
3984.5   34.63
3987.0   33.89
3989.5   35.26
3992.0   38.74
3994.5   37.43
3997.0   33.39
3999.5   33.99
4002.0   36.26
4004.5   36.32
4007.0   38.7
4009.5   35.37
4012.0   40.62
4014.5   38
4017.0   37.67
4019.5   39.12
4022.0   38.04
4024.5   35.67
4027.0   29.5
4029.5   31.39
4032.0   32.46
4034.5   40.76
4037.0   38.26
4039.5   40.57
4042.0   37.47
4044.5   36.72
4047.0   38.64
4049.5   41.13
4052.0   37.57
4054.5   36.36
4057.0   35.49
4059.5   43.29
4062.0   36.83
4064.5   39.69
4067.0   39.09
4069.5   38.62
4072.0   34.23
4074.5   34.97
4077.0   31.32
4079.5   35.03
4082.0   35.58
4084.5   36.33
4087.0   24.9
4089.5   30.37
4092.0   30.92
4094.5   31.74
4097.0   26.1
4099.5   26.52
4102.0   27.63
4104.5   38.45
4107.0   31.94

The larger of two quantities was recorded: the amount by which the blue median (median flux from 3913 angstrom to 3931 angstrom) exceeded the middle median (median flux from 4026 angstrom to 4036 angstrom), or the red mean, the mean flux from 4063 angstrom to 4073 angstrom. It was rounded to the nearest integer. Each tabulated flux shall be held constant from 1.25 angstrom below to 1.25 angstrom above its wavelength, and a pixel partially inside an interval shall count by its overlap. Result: 38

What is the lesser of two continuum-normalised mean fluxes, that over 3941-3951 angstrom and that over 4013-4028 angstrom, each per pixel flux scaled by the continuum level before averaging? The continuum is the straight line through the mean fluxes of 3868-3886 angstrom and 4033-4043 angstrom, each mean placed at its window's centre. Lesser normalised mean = 0.95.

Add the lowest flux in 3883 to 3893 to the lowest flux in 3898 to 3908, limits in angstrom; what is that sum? 51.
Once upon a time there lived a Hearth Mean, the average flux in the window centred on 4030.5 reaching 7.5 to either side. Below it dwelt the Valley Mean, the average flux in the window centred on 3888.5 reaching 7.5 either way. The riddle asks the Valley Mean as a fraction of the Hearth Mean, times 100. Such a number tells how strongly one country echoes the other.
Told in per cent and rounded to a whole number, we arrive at 76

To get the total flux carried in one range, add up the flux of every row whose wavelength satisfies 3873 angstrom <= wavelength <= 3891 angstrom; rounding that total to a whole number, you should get 205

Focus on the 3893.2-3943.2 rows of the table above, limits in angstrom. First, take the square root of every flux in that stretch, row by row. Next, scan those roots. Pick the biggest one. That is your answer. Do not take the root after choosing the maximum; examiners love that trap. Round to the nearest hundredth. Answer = 6.40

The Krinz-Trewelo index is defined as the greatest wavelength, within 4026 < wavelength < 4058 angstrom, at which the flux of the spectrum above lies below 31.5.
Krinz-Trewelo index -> 4029.5 angstrom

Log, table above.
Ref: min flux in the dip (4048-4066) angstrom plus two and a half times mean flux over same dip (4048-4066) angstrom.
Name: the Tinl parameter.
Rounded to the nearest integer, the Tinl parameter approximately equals 132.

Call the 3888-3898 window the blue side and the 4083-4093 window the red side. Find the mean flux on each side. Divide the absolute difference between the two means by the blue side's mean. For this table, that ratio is 0.16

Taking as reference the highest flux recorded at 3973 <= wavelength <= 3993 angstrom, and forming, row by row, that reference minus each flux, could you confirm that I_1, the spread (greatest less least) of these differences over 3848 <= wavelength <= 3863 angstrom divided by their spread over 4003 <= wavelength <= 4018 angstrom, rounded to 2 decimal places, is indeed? 1.40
